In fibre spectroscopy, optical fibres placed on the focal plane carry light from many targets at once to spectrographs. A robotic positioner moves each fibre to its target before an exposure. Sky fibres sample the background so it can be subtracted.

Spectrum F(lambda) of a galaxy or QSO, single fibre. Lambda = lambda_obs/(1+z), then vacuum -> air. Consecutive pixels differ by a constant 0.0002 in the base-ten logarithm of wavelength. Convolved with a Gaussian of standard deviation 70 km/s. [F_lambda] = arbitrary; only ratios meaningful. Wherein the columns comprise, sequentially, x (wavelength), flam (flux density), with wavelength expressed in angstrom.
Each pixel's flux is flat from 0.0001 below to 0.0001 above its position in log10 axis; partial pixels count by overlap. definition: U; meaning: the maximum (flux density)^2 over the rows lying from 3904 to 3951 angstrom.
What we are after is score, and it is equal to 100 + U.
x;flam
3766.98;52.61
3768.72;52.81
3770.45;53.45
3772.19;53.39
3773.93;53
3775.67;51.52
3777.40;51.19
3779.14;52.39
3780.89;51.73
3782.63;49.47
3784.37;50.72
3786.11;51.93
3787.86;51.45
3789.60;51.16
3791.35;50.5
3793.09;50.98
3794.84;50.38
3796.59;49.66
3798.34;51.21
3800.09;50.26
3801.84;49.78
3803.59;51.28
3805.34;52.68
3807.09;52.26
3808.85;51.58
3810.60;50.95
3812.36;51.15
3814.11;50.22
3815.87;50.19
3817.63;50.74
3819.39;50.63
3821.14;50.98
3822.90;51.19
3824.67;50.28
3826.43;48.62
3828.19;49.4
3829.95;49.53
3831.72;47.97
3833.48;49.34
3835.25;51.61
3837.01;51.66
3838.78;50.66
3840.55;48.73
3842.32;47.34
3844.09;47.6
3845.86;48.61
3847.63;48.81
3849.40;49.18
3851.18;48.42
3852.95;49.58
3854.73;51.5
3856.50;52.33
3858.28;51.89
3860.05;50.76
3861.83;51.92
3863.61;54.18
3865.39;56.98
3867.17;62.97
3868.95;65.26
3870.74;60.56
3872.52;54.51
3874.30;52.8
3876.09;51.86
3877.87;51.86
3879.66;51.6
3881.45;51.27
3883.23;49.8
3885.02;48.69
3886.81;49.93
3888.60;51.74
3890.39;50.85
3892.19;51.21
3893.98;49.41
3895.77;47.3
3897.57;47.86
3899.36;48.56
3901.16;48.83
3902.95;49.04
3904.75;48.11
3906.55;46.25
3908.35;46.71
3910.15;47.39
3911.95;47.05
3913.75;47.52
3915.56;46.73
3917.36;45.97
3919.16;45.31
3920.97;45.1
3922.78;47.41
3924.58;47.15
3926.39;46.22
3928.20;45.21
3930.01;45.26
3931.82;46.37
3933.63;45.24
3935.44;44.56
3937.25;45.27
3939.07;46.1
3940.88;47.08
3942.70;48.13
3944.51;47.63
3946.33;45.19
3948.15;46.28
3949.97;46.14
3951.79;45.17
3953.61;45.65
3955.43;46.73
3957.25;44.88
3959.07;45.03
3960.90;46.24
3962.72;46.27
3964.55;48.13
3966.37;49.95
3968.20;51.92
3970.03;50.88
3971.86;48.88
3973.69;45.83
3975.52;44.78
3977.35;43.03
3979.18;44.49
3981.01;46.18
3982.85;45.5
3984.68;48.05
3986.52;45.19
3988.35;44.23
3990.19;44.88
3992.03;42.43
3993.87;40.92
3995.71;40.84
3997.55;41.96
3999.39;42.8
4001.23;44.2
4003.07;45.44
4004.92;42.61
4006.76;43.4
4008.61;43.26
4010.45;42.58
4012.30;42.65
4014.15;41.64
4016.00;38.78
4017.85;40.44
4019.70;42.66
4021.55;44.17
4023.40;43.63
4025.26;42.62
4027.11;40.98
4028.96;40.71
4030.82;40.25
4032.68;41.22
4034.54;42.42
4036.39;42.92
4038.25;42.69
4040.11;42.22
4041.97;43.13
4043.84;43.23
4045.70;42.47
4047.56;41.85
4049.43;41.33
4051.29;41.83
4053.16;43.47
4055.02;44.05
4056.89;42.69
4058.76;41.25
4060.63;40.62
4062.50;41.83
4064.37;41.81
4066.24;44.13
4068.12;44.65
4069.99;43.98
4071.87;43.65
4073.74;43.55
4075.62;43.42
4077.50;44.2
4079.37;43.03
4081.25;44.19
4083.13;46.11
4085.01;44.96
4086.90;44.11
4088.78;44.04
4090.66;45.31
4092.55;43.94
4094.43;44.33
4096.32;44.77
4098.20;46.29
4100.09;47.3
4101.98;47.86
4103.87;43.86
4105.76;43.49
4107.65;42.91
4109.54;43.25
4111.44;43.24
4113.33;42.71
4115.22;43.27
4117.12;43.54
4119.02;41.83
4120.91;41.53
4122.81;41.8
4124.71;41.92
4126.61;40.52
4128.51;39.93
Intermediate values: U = 2316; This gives 2416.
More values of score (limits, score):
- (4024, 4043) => 1960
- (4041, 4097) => 2226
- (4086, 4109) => 2391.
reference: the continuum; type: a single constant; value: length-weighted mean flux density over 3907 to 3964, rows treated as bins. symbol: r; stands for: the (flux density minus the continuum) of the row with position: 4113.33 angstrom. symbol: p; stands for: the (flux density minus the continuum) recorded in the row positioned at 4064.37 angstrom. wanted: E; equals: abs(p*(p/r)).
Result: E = 5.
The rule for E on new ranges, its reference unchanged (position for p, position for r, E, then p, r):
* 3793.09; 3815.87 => 6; 5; 4.0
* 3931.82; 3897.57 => 0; 0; 1.7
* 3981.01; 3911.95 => 0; 0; 0.9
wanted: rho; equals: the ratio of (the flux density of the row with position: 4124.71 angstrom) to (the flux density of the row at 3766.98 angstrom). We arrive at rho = 0.80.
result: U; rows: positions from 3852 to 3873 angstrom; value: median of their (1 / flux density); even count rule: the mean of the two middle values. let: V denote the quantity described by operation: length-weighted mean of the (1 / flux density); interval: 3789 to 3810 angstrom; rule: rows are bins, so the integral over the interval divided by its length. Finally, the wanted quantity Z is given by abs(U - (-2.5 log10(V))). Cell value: 4.25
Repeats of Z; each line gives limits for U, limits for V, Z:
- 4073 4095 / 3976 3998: 4.08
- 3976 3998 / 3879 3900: 4.22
